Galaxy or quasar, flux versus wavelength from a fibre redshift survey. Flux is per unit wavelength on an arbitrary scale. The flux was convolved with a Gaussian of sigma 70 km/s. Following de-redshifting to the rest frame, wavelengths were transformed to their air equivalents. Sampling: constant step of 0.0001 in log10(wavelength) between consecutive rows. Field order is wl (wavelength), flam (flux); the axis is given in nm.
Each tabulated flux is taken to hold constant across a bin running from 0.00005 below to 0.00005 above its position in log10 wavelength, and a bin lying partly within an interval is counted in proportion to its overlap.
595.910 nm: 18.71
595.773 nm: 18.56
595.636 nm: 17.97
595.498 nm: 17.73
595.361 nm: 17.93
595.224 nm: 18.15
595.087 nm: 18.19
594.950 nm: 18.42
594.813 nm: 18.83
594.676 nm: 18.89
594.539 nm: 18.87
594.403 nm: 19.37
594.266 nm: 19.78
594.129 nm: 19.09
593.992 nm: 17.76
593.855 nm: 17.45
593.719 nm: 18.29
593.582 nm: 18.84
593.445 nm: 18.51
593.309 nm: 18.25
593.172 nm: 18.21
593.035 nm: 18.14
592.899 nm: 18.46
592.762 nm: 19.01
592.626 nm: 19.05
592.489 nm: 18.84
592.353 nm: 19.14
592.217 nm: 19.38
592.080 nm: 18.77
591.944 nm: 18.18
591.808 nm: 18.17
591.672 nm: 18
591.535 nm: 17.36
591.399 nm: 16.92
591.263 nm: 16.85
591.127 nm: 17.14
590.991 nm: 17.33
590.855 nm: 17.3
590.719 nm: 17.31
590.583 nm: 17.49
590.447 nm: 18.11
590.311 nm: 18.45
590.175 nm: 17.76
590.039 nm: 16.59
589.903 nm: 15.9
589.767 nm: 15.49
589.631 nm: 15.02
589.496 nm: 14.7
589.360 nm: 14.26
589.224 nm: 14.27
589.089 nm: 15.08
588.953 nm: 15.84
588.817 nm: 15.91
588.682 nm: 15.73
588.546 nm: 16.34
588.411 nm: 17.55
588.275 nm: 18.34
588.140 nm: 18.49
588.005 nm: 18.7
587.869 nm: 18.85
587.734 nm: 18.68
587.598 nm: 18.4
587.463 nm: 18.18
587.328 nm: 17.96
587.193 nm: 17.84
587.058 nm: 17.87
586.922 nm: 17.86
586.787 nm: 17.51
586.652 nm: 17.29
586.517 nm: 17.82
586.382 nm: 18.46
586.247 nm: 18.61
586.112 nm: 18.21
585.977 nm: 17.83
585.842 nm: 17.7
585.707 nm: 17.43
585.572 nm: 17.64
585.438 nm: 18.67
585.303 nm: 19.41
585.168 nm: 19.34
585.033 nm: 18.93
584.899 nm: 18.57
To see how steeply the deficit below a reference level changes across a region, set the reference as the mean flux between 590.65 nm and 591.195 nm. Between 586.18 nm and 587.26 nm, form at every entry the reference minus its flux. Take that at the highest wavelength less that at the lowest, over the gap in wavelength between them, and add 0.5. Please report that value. 1.3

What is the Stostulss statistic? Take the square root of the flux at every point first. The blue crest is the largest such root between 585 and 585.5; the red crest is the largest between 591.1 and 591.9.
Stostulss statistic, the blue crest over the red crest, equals 1.03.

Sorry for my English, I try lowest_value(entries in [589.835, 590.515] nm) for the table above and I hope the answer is 15.9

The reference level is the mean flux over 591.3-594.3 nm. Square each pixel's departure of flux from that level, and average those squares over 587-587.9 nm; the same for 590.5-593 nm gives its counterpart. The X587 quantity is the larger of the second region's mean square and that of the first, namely 0.8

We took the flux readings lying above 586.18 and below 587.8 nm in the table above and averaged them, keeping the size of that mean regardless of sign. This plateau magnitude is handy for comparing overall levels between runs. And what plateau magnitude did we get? 18.04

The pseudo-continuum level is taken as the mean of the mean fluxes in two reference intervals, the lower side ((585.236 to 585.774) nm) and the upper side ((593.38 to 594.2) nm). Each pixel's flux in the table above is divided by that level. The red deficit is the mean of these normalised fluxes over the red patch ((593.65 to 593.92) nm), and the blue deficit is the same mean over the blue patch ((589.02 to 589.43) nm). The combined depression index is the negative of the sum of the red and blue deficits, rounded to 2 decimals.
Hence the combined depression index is -1.77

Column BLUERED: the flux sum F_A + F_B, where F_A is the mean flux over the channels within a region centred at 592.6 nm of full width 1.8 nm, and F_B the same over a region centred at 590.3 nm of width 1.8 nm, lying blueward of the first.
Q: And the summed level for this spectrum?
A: 35.4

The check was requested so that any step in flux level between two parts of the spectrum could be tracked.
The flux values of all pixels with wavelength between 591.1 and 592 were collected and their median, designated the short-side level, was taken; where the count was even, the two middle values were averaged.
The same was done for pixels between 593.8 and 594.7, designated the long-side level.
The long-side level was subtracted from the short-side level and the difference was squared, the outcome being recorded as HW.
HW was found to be 2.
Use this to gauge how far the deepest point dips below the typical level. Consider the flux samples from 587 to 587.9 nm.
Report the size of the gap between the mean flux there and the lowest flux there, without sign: 0.41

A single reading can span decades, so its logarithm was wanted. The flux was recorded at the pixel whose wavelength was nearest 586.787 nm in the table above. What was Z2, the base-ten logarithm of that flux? 1.24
